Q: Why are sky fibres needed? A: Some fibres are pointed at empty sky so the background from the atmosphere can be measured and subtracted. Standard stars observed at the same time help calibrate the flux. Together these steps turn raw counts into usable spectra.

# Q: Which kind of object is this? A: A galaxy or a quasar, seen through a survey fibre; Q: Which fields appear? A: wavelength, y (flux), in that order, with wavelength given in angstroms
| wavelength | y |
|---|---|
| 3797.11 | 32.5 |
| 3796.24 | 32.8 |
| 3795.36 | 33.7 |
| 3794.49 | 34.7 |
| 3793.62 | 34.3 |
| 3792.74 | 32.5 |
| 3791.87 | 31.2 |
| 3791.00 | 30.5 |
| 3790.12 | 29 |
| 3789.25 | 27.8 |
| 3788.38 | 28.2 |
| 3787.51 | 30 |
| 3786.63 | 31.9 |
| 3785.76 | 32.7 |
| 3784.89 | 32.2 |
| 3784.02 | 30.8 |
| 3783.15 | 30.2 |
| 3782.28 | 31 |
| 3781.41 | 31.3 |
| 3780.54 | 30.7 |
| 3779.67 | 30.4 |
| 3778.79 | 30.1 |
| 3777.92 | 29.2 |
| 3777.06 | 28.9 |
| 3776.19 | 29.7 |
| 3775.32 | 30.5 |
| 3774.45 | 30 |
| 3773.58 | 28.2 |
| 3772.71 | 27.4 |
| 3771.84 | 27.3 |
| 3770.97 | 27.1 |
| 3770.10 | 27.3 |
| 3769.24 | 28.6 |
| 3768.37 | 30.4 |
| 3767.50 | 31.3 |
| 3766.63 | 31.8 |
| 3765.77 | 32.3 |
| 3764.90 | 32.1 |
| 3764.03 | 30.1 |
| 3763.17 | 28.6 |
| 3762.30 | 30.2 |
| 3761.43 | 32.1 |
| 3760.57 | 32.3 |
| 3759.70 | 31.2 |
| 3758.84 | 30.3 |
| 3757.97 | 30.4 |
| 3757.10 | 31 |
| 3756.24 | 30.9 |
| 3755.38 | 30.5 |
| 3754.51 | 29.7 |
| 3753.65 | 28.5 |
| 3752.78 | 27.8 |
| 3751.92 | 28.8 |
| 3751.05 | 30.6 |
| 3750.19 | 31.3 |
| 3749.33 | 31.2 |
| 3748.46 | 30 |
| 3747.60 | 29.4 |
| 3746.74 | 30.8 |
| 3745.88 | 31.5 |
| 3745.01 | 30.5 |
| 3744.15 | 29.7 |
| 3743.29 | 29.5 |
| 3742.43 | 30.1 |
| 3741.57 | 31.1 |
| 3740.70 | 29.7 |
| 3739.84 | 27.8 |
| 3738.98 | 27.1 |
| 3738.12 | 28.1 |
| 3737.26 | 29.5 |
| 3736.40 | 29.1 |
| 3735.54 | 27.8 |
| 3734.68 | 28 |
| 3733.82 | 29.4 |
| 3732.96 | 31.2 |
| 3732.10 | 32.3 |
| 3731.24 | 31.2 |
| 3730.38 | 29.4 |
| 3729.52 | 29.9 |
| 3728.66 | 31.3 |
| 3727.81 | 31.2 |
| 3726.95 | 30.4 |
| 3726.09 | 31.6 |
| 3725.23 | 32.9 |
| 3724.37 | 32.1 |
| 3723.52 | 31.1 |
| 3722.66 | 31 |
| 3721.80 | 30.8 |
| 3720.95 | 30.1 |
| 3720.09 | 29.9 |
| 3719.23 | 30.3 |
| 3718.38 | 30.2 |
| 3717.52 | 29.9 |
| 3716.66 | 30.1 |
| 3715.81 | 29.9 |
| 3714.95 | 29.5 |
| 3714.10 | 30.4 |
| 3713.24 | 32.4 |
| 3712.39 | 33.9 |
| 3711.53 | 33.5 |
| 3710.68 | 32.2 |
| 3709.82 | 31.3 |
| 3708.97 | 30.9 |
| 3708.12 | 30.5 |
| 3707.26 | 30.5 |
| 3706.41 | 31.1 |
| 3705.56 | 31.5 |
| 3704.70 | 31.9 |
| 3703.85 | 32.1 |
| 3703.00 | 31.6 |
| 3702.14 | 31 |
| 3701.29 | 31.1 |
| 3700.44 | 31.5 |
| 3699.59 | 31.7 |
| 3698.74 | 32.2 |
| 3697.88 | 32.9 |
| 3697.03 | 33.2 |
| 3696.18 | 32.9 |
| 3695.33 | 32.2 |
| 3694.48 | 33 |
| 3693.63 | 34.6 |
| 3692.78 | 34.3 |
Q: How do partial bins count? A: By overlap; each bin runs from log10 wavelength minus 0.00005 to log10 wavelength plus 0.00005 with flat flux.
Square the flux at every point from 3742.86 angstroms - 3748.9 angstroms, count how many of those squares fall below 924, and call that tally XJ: 4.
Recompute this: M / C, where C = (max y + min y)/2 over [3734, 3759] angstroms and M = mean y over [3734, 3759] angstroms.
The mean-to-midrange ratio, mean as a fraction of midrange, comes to 1.01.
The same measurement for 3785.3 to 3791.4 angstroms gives 0.99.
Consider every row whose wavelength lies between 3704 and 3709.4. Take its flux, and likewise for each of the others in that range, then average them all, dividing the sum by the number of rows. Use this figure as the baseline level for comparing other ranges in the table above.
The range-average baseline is 31.1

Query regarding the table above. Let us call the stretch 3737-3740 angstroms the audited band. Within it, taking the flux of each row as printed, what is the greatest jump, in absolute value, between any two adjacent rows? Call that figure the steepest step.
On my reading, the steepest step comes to 1.4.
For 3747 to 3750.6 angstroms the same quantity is 1.2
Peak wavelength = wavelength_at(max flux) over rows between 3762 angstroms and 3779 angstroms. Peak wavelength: 3765.77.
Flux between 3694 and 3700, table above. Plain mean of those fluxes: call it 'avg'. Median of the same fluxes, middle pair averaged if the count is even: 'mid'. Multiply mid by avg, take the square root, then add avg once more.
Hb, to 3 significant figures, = 65.3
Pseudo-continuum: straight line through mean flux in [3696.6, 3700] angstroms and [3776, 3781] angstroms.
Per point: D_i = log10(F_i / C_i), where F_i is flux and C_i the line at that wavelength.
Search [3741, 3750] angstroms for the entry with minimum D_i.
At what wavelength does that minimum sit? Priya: 3743.29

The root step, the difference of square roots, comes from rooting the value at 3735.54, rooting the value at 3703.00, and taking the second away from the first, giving -0.35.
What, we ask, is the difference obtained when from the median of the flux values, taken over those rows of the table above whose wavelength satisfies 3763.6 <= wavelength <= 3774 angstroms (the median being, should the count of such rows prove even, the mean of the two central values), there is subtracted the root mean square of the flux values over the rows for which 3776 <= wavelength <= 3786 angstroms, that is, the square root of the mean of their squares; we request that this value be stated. -1.3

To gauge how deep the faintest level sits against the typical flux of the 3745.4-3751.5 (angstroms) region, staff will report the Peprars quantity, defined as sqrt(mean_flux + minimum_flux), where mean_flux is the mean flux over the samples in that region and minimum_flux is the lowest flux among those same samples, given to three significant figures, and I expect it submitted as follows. 7.75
